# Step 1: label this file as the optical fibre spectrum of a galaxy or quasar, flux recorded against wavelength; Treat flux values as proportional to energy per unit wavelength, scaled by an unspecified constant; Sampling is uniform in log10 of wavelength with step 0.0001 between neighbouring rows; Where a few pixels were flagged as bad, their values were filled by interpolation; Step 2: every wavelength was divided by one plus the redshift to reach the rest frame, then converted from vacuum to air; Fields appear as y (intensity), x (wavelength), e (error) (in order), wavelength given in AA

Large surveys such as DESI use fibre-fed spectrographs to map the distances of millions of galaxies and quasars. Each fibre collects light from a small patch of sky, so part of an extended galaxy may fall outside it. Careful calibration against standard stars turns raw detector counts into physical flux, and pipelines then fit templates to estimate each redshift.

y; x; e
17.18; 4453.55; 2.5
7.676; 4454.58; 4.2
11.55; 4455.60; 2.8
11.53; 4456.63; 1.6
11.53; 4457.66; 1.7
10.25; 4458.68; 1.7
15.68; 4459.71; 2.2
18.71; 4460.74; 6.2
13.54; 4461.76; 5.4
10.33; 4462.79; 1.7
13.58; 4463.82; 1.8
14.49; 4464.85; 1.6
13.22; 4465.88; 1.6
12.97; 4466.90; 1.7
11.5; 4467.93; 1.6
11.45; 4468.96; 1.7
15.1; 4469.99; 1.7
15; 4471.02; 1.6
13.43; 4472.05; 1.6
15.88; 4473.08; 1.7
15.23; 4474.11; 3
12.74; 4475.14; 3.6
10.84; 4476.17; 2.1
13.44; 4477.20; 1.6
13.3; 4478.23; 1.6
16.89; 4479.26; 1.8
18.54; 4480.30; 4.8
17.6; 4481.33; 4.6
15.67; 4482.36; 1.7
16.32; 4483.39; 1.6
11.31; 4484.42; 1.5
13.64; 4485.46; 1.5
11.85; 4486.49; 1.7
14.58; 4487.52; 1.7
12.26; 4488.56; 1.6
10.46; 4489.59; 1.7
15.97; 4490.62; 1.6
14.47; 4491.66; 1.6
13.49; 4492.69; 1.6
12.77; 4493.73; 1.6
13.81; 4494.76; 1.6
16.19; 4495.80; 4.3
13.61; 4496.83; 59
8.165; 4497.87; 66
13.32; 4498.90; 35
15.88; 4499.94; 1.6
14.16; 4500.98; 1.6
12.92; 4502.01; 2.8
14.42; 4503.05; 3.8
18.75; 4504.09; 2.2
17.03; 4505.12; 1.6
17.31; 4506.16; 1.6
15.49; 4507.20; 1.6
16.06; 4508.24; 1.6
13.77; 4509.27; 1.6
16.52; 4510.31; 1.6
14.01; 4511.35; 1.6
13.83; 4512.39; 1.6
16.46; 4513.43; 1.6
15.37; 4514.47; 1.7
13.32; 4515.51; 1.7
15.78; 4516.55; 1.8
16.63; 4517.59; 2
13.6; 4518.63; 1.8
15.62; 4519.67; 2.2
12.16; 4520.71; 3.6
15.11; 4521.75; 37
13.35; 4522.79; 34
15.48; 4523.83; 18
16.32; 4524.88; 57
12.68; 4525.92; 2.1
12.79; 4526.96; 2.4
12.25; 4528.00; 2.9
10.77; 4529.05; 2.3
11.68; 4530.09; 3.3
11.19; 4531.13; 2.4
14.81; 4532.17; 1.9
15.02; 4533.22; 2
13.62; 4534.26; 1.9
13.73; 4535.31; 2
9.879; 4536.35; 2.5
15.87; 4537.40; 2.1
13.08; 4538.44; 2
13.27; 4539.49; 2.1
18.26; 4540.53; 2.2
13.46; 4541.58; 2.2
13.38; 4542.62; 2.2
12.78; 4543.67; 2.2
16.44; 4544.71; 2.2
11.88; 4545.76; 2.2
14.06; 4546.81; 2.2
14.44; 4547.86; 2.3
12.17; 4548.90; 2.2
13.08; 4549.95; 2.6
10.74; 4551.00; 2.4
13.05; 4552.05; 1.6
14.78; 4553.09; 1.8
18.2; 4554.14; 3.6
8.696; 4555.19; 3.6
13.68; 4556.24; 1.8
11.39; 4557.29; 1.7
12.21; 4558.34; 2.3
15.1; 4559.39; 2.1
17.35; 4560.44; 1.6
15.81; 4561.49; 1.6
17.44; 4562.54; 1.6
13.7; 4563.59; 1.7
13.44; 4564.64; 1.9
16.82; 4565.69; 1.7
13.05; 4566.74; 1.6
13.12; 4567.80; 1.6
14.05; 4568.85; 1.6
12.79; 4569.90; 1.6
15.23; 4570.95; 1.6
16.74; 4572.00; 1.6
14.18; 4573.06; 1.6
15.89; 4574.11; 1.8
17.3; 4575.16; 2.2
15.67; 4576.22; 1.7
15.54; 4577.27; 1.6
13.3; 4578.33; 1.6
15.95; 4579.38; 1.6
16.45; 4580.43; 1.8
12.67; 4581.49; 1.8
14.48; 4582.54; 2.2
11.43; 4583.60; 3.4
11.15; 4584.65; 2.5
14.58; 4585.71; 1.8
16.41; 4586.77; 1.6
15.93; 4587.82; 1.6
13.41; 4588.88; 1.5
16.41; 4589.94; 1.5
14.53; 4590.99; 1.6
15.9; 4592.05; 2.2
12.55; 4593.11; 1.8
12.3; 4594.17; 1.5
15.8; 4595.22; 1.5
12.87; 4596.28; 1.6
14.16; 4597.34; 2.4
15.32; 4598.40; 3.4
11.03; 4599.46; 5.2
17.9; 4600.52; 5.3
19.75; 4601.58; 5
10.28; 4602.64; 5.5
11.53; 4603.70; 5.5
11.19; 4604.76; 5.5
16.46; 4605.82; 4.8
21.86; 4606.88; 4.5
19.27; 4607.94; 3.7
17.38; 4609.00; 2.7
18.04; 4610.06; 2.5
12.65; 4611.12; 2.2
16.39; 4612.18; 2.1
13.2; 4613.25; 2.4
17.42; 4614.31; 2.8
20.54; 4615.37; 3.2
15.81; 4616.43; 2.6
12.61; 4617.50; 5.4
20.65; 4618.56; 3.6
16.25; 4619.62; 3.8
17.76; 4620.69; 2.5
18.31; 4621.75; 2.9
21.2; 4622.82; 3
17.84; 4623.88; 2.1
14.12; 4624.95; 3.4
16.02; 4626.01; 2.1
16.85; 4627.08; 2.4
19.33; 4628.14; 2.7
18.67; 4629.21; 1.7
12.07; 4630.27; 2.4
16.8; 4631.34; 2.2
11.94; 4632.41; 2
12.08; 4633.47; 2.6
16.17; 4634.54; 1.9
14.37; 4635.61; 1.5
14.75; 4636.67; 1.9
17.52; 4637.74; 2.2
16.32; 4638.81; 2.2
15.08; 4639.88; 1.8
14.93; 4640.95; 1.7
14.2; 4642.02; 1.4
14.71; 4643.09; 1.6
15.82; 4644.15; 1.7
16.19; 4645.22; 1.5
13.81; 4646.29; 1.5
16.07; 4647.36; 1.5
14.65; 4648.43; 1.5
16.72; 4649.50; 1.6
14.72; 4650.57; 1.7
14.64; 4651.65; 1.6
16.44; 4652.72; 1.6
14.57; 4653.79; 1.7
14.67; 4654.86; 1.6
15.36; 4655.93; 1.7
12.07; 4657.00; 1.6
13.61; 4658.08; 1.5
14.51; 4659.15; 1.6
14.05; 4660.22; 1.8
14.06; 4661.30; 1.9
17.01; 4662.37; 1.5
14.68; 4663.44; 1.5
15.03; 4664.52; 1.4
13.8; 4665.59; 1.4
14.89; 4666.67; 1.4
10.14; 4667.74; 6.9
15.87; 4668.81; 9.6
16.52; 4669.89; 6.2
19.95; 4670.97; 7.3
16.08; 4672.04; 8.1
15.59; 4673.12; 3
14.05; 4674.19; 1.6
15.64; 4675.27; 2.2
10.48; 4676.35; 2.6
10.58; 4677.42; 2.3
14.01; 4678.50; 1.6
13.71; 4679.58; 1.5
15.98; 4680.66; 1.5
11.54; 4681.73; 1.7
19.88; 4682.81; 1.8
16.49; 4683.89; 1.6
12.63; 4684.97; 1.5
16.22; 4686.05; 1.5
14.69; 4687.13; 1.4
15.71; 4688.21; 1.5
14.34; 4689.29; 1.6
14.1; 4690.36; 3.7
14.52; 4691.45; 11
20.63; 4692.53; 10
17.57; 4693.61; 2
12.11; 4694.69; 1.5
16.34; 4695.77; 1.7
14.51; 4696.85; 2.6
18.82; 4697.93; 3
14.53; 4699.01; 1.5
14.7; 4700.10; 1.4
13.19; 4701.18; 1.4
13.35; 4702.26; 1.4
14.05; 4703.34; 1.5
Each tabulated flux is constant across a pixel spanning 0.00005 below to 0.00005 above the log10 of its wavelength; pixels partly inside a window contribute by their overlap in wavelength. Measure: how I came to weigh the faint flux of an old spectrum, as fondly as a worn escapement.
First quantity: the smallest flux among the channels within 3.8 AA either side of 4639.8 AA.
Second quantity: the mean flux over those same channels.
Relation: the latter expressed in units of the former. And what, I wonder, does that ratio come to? 1.08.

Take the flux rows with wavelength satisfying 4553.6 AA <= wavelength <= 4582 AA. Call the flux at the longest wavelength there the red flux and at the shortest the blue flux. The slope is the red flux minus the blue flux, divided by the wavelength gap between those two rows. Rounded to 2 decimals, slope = -0.20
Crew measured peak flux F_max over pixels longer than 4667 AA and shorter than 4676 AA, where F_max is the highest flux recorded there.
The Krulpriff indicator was 19.95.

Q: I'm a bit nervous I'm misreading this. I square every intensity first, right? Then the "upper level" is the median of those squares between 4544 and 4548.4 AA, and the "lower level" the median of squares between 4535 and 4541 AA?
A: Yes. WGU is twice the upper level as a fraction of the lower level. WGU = 2.2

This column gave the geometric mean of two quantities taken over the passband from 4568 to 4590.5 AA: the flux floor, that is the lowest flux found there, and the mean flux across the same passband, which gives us 12.8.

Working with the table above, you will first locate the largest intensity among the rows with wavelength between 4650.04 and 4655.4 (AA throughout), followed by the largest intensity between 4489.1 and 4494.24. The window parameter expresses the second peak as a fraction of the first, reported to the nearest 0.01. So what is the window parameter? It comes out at 0.97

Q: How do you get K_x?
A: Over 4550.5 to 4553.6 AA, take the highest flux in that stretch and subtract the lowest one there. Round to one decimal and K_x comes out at 4.0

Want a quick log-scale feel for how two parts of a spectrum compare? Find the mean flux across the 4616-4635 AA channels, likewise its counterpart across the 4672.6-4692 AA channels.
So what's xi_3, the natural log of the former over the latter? 0.12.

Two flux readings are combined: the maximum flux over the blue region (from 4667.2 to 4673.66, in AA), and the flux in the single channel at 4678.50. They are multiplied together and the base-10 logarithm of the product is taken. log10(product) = 2.45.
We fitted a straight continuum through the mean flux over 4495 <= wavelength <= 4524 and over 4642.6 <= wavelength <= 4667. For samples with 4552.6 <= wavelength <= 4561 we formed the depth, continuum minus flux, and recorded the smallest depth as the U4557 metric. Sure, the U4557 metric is -3.4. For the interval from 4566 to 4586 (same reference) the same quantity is -2.5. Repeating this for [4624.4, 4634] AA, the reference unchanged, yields -4.5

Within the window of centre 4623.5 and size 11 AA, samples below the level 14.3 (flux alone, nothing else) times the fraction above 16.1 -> 0.80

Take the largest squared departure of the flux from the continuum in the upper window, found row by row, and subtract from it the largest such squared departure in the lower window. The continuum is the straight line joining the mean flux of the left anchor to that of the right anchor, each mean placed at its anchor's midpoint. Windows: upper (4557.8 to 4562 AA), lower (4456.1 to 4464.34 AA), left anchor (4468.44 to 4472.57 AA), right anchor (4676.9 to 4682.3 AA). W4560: -10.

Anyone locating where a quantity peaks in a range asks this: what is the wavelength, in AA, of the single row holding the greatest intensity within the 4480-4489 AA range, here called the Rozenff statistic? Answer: 4480.30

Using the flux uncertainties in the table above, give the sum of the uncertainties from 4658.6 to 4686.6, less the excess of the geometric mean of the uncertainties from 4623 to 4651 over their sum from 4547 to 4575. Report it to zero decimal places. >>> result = 124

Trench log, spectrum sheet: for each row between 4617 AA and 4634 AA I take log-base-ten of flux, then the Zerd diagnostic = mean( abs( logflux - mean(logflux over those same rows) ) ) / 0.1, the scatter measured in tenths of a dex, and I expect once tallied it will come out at 0.69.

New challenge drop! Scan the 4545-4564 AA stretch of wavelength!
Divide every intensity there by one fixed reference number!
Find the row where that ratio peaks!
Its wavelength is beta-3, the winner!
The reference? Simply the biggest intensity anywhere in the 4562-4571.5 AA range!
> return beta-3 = 4554.14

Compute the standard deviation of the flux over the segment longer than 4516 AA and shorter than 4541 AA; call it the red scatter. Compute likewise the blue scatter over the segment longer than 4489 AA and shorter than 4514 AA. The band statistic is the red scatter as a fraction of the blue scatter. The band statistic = 0.91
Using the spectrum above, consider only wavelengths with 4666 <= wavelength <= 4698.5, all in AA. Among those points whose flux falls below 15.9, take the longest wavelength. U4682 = 4696.85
